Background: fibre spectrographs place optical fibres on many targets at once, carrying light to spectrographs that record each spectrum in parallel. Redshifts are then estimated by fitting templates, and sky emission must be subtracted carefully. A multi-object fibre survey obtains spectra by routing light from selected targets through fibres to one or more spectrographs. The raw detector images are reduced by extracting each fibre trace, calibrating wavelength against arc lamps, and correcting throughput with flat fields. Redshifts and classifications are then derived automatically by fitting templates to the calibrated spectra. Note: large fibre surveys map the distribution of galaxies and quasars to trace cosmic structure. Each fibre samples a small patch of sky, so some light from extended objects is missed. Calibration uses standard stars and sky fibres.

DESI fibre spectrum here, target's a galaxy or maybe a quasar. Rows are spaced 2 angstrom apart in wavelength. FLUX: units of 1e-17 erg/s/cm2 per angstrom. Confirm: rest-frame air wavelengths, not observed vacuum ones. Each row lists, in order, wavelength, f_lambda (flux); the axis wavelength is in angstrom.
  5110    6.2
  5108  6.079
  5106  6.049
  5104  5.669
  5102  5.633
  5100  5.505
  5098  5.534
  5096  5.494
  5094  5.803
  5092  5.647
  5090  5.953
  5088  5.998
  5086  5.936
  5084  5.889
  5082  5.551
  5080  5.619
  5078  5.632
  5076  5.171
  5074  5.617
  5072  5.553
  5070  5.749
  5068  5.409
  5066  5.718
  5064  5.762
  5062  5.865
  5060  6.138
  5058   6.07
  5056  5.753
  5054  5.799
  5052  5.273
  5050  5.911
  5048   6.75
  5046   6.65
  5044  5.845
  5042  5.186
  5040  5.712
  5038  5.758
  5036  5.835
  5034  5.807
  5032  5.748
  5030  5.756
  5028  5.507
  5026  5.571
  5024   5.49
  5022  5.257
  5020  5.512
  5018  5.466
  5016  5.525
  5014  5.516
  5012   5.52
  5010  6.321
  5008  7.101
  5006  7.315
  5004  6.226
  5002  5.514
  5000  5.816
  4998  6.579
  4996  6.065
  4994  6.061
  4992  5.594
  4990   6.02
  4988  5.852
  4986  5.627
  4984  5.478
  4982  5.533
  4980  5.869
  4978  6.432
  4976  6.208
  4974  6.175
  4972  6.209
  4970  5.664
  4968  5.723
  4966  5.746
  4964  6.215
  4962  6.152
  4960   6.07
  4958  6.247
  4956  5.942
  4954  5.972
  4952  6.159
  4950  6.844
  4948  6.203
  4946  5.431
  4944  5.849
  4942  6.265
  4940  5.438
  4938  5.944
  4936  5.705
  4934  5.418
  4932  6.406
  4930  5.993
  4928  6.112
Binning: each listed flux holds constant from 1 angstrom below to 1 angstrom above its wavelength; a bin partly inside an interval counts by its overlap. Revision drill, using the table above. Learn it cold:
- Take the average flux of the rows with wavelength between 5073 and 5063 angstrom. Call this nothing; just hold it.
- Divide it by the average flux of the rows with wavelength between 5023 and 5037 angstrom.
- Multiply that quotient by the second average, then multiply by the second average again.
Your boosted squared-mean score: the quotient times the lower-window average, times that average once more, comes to 32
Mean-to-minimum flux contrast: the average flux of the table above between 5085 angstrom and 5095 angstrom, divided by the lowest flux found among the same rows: 1.04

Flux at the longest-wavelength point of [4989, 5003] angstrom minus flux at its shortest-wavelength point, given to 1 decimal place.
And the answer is -0.5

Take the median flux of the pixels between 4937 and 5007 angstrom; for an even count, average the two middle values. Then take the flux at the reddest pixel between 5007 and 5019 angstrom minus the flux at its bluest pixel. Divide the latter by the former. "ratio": -0.27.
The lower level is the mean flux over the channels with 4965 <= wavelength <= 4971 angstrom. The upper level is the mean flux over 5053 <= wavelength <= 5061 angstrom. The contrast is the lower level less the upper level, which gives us -0.23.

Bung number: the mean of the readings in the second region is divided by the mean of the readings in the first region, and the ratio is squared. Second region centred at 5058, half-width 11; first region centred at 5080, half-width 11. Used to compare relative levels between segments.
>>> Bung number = 1.06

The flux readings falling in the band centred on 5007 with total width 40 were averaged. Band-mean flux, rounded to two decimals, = 5.92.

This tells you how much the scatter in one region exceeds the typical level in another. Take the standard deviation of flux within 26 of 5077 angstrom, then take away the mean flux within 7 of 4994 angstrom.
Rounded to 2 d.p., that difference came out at -5.77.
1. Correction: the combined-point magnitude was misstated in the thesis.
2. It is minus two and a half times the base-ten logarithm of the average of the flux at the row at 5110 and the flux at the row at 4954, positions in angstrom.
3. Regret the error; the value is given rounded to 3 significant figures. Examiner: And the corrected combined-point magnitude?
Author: -1.96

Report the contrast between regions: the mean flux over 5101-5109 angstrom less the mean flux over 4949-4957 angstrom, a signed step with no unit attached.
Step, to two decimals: -0.37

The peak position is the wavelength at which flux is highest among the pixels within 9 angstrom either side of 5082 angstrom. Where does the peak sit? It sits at 5088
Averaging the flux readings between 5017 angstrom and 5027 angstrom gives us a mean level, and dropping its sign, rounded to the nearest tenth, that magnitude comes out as 5.5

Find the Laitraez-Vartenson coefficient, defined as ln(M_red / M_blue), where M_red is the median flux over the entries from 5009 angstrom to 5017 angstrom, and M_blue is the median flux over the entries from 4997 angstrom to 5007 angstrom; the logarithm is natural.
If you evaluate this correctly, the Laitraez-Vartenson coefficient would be -0.12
